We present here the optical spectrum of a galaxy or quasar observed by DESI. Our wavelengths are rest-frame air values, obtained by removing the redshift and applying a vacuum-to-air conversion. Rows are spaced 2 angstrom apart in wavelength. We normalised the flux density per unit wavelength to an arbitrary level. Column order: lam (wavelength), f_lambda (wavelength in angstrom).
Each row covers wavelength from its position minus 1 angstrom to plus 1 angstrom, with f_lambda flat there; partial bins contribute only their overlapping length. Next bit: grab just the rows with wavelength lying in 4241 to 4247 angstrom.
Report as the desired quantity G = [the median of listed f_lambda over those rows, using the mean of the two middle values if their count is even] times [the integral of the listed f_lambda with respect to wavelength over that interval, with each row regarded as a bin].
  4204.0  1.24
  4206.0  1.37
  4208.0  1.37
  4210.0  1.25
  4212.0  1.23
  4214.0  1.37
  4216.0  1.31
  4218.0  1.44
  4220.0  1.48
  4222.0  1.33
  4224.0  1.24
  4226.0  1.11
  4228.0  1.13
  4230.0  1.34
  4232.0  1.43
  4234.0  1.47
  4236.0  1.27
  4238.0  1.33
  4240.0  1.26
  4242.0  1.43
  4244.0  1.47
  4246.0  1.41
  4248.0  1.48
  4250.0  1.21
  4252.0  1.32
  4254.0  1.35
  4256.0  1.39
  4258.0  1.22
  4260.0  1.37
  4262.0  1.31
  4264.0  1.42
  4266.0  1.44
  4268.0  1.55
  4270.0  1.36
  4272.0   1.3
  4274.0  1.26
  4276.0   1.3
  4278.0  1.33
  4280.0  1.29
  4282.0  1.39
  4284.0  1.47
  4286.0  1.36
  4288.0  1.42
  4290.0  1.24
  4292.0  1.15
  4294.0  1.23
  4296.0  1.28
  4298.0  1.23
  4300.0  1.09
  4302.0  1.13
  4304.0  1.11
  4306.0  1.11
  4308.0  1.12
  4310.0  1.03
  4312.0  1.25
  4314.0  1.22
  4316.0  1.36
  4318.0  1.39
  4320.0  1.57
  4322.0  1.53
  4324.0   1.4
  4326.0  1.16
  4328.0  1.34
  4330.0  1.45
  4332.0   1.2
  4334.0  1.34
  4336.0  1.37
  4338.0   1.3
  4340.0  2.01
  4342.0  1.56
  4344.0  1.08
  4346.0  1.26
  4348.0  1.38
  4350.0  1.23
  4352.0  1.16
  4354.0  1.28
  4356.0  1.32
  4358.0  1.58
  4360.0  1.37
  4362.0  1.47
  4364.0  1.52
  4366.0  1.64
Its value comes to 12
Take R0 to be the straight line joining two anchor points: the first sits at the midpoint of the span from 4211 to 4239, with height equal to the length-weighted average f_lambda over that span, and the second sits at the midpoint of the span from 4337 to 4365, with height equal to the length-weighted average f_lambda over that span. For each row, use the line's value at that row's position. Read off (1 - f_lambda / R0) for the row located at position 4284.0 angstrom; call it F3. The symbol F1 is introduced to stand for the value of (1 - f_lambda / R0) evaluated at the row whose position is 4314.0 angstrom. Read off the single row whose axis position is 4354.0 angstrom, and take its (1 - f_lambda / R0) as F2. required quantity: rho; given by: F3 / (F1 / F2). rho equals -0.06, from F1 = 0.11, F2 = 0.083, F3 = -0.085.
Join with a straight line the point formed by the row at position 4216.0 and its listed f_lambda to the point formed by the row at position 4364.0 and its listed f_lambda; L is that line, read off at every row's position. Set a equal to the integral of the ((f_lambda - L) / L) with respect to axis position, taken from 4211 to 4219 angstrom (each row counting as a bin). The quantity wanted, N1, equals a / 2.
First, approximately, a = 0.18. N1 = 0.09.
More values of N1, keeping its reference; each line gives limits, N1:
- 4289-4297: -0.55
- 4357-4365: -0.08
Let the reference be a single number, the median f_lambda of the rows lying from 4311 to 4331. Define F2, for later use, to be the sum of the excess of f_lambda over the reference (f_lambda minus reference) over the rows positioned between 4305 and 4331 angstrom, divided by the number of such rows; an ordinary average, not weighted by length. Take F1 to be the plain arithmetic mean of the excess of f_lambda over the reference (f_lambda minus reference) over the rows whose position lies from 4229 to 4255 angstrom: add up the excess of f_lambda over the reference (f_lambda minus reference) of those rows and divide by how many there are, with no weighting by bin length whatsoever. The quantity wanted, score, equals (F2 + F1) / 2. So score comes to -0.04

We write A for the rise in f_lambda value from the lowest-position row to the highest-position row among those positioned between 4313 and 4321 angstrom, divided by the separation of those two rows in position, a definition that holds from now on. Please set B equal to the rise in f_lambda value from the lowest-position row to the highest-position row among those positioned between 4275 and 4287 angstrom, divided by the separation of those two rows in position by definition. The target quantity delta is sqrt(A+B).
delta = 0.254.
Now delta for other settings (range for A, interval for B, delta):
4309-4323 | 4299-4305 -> 0.216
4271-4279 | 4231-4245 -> 0.091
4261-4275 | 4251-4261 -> 0.046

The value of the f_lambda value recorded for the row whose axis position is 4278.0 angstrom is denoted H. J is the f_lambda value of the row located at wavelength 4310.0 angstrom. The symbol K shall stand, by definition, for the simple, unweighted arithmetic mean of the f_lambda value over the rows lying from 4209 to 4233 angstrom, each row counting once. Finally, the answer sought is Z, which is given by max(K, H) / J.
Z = 1.3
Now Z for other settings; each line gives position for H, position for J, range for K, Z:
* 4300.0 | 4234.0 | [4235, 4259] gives 0.9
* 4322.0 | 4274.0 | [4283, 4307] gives 1.2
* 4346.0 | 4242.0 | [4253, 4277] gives 0.9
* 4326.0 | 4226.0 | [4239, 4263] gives 1.2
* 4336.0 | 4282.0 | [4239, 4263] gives 1.0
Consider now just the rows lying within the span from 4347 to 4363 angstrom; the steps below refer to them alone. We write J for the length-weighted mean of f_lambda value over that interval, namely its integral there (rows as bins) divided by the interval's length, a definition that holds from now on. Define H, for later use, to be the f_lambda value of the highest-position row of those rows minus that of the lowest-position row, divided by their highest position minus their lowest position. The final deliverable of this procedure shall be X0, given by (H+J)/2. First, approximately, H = 0.006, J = 1.35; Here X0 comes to 0.68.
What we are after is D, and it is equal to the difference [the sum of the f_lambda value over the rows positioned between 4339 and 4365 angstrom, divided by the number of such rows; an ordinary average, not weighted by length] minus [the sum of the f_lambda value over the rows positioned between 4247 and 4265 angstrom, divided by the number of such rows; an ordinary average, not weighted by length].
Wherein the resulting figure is 0.060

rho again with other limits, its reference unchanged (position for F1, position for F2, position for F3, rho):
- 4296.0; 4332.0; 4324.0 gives -0.03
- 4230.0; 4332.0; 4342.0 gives 1.26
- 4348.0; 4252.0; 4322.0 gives -0.15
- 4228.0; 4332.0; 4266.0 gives -0.07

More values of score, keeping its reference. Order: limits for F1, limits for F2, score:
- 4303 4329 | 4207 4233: -0.08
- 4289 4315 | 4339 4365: -0.09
